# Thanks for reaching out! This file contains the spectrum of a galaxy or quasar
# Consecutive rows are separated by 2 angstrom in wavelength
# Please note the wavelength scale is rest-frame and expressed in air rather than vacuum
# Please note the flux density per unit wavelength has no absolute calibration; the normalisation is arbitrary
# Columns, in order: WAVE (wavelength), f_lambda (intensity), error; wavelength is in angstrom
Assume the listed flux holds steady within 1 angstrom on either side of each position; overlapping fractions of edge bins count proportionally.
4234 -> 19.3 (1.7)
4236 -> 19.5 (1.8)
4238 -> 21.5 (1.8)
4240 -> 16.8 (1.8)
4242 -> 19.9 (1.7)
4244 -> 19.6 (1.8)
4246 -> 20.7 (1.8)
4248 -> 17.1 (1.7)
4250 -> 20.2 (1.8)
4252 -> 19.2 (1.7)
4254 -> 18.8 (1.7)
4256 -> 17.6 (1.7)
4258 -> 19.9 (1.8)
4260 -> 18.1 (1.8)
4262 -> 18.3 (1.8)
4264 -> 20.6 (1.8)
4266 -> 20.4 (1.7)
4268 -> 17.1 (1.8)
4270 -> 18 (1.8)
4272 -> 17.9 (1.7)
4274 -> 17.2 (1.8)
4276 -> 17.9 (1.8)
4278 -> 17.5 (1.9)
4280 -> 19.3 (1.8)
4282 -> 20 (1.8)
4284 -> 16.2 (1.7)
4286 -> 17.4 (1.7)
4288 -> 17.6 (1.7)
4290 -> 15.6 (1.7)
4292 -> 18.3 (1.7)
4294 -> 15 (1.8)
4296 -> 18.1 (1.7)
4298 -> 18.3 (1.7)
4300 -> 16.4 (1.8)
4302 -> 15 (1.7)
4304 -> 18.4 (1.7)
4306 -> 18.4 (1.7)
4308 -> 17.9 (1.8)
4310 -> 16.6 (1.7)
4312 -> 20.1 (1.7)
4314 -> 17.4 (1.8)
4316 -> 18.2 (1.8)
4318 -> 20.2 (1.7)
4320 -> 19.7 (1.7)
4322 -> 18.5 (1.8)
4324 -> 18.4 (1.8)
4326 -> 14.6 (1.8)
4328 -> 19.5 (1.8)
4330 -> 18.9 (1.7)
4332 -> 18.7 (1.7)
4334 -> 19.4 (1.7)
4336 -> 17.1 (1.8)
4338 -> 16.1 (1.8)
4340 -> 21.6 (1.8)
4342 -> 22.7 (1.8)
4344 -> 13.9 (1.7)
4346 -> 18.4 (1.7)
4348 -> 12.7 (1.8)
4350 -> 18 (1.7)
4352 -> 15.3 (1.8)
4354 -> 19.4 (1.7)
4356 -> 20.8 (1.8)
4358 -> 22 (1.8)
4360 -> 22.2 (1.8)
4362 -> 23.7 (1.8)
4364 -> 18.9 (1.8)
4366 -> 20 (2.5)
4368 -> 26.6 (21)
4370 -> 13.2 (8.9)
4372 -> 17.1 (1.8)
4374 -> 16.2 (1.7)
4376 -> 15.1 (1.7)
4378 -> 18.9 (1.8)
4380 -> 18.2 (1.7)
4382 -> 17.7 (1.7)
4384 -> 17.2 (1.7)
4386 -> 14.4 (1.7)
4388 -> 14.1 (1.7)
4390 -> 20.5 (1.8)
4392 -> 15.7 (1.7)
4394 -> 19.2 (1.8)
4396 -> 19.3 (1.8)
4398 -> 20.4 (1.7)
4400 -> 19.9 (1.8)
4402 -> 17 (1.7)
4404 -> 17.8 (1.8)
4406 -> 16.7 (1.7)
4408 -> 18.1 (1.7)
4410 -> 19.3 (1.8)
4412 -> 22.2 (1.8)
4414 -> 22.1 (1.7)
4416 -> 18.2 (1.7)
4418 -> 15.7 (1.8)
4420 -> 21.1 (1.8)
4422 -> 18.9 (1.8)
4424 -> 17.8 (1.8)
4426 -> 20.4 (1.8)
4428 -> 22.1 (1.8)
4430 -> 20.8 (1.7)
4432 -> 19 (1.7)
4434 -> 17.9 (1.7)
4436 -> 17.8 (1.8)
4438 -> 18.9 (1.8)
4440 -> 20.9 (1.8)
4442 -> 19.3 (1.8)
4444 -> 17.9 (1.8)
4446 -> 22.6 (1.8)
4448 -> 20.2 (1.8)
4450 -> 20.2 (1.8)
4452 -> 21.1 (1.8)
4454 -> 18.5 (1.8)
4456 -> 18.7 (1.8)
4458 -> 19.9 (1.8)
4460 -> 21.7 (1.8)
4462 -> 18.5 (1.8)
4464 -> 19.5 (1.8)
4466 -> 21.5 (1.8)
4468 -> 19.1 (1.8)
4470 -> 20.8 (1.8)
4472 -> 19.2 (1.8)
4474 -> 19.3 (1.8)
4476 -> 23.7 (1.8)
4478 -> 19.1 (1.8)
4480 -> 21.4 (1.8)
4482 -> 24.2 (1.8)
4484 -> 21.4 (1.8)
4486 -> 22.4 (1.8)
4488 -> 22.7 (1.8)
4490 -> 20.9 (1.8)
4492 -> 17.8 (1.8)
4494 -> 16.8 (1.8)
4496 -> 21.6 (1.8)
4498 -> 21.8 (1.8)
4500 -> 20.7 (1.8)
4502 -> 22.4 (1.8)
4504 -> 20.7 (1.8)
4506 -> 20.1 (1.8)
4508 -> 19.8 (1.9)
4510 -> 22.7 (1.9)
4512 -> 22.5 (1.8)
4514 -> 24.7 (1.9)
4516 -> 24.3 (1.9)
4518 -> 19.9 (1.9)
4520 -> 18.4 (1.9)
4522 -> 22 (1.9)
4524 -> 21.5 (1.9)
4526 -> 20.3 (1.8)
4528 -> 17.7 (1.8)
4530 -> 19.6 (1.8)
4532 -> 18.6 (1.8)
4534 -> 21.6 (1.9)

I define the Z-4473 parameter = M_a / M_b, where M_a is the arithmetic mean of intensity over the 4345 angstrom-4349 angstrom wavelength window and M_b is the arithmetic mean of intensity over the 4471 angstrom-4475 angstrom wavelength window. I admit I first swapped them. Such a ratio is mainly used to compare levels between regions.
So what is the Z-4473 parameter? 0.81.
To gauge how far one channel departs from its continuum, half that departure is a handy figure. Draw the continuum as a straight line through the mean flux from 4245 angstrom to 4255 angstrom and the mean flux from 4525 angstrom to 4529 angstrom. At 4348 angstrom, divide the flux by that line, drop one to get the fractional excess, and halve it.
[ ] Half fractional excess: -0.17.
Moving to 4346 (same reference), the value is -0.02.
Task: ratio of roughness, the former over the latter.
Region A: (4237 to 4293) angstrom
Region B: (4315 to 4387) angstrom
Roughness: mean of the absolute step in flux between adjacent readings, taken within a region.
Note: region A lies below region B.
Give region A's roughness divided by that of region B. 0.6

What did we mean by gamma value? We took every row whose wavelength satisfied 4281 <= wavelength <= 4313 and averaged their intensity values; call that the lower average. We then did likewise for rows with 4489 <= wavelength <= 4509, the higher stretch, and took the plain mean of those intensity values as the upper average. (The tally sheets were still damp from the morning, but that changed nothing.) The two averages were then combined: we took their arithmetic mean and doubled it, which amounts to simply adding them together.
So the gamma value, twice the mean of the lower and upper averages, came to 37.7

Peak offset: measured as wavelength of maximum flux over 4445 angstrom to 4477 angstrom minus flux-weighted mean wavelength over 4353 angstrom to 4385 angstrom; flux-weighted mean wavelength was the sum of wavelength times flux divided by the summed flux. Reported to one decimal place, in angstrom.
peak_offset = 107.8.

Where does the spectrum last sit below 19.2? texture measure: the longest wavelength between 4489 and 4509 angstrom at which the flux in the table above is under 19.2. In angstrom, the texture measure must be 4494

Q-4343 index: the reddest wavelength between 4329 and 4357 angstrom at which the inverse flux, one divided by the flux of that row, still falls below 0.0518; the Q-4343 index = 4356 angstrom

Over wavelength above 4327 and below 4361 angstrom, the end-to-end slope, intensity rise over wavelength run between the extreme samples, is 0.084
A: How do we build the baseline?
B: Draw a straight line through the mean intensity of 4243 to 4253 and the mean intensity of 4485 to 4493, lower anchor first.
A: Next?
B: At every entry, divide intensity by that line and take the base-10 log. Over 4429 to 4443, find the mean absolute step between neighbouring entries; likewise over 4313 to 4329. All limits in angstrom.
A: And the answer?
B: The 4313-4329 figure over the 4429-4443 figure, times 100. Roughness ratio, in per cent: 165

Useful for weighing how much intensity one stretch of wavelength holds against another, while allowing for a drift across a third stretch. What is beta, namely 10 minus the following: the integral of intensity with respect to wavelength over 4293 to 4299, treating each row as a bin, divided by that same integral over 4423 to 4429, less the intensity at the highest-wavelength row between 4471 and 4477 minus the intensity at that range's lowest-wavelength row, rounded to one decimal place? 13.6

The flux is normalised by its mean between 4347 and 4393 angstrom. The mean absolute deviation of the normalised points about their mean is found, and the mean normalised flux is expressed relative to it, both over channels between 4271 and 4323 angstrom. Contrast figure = 17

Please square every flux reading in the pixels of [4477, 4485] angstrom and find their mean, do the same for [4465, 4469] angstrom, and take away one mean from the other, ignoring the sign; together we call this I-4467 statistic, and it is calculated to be 53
